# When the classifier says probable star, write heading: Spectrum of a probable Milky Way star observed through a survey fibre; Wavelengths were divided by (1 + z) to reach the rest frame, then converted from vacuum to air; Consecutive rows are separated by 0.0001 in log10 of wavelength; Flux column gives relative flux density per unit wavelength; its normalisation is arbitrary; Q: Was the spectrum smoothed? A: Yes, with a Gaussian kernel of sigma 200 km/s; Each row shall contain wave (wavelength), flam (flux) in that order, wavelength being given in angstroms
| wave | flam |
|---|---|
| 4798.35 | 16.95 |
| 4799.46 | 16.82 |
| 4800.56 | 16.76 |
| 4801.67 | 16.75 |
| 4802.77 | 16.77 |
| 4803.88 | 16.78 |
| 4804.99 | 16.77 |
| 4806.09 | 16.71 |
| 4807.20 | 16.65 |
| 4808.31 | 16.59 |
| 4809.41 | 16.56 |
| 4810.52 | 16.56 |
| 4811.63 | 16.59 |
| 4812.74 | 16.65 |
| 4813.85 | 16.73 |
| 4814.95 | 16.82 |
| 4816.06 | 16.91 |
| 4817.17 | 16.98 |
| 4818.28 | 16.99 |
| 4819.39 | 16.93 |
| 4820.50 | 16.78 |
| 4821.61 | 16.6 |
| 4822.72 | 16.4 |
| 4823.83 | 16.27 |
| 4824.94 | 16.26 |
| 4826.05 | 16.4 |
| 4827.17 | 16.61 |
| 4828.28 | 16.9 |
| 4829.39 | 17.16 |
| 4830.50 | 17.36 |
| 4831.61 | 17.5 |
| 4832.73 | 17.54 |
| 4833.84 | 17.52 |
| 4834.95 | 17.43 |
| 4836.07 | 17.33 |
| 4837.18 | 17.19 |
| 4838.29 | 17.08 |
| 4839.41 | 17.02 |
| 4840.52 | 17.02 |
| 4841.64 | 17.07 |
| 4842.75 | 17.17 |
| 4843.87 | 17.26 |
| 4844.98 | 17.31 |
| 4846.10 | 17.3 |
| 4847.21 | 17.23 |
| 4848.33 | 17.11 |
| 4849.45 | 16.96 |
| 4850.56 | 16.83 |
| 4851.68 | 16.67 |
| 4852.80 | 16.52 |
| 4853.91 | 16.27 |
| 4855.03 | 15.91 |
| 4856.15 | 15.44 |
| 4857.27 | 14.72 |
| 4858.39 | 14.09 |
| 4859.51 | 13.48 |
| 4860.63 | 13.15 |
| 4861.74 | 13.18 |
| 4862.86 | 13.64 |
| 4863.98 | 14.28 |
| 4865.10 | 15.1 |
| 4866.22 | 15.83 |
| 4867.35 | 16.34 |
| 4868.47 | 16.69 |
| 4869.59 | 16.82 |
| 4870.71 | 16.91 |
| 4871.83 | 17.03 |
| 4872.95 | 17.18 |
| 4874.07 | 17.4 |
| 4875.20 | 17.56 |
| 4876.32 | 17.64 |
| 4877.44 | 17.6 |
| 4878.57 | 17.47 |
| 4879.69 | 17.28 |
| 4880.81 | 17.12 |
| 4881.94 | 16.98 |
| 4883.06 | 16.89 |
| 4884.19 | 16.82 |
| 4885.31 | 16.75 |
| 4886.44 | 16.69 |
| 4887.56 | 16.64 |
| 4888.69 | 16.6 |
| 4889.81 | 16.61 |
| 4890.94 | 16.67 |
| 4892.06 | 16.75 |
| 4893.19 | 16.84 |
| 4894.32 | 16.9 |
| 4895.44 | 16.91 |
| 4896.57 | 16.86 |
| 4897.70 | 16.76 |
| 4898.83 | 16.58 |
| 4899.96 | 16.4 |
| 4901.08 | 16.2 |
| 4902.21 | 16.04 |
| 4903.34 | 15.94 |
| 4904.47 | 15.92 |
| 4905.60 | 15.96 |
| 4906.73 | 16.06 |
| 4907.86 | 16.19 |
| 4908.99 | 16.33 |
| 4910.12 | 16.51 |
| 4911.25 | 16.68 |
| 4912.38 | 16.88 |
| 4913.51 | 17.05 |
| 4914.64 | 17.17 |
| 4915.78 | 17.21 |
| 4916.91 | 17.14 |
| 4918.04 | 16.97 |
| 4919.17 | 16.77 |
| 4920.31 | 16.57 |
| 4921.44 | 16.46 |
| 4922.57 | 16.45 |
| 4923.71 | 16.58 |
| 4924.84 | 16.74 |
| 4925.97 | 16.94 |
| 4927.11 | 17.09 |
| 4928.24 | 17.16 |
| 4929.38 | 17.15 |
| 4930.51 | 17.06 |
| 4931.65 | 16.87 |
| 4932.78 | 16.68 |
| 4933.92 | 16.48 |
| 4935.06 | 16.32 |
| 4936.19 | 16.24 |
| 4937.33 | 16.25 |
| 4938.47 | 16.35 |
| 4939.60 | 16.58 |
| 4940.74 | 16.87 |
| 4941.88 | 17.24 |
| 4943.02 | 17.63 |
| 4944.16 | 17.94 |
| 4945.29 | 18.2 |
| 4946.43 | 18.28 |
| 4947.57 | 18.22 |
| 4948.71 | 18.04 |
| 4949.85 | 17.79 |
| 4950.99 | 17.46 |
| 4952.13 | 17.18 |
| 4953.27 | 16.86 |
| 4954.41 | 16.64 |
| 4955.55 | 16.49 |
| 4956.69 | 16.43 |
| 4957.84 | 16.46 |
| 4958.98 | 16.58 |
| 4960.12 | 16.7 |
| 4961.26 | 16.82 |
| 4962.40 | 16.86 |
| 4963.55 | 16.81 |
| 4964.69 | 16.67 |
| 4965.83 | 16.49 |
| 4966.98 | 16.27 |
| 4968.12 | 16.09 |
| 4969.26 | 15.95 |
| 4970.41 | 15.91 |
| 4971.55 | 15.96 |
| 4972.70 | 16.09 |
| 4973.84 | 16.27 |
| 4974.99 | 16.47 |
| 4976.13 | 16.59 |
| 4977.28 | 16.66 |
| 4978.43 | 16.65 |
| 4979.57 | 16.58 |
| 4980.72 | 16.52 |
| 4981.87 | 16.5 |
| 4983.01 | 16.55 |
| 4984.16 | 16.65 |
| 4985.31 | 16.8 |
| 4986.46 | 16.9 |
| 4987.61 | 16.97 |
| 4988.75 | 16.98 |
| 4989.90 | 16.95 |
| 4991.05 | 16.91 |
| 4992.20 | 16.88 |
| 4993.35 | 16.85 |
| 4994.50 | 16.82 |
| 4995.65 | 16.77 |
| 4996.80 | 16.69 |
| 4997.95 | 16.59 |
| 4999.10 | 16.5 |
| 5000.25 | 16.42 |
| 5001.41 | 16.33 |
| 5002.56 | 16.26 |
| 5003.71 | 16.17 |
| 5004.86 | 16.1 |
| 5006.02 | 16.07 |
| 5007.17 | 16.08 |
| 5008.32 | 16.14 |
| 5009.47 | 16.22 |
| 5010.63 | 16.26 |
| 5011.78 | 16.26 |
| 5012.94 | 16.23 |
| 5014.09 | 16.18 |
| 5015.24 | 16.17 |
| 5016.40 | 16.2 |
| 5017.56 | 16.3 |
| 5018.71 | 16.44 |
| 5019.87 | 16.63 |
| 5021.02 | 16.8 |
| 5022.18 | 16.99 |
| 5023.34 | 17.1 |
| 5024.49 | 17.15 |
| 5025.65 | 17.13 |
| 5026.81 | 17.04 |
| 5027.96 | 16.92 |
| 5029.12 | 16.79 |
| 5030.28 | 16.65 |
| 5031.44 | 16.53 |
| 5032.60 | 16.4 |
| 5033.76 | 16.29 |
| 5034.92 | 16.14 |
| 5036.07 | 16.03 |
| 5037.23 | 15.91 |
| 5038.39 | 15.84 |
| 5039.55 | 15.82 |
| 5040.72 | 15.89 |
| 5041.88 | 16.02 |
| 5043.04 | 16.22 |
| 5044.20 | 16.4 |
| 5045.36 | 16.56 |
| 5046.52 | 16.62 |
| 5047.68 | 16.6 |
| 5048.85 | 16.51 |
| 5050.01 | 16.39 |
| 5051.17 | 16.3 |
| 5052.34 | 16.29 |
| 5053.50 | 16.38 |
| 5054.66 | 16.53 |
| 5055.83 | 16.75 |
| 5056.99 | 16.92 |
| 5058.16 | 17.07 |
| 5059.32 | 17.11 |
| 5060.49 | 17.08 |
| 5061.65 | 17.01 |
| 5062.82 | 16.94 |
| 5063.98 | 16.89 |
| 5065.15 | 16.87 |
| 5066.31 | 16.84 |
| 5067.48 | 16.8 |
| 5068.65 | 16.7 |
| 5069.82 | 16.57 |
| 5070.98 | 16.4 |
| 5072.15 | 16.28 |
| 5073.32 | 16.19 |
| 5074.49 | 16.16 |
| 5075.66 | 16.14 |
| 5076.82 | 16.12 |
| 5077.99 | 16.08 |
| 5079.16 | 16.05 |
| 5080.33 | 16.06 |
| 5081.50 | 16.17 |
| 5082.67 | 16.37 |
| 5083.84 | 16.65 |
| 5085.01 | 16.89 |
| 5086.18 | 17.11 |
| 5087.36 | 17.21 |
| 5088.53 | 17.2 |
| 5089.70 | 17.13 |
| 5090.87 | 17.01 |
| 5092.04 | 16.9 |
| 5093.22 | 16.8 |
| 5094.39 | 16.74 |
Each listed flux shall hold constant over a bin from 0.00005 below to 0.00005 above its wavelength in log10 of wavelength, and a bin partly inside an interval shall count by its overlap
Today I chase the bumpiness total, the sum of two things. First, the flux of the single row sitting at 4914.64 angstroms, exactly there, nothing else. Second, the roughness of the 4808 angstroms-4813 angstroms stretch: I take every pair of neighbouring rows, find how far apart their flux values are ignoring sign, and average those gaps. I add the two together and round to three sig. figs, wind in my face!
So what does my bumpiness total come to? 17.2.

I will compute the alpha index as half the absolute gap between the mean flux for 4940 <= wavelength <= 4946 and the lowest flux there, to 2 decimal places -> 0.35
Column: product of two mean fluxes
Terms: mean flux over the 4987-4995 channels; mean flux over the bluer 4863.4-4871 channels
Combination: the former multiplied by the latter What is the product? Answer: 270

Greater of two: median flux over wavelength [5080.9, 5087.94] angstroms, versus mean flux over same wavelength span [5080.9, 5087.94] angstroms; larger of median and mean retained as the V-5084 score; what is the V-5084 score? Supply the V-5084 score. 16.8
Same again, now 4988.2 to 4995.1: 16.9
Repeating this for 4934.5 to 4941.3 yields 16.4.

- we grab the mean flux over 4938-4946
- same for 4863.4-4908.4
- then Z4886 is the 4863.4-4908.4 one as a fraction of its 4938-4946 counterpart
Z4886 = 0.96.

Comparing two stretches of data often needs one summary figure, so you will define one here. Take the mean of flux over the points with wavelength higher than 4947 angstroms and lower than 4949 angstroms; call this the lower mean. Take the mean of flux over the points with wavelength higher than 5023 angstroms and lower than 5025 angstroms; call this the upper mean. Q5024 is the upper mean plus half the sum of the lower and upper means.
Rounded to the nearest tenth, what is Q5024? 34.8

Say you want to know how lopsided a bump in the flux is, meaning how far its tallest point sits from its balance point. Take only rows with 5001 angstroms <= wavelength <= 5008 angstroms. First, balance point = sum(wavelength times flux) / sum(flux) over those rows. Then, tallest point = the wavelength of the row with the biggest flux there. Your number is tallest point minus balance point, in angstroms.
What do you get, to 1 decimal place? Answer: -2.9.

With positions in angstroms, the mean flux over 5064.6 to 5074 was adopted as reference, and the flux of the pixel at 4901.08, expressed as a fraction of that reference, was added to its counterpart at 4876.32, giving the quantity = 2.04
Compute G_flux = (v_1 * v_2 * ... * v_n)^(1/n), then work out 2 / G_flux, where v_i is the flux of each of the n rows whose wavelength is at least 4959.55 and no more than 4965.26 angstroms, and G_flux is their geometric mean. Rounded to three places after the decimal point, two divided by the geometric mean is 0.119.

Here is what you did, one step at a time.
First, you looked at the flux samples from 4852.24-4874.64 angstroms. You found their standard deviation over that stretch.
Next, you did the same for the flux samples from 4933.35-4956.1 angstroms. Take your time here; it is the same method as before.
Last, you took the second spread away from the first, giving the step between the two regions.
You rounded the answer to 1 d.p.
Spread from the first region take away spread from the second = 0.7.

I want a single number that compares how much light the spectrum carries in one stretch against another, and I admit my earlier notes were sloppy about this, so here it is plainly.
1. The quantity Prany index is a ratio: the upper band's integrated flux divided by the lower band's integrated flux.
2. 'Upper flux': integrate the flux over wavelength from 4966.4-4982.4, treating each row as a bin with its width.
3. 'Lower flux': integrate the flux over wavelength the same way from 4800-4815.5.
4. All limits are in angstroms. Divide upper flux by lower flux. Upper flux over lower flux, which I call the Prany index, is 1.01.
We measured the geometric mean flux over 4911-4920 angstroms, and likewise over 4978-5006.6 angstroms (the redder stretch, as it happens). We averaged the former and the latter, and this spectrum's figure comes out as 16.8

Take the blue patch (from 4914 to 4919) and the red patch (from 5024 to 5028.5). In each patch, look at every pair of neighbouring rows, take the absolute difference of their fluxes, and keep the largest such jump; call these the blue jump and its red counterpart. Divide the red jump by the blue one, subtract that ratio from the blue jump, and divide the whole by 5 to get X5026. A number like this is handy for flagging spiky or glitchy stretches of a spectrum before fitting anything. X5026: -0.11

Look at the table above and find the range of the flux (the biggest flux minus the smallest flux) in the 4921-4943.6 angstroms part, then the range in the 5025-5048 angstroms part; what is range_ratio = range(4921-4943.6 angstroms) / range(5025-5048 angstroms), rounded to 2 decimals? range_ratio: 1.06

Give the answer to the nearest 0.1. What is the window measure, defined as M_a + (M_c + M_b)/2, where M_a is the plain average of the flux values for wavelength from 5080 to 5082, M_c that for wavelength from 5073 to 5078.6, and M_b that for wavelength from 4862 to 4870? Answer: 31.9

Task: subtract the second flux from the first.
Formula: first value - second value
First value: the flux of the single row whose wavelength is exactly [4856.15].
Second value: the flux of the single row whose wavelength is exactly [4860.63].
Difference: 2.3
